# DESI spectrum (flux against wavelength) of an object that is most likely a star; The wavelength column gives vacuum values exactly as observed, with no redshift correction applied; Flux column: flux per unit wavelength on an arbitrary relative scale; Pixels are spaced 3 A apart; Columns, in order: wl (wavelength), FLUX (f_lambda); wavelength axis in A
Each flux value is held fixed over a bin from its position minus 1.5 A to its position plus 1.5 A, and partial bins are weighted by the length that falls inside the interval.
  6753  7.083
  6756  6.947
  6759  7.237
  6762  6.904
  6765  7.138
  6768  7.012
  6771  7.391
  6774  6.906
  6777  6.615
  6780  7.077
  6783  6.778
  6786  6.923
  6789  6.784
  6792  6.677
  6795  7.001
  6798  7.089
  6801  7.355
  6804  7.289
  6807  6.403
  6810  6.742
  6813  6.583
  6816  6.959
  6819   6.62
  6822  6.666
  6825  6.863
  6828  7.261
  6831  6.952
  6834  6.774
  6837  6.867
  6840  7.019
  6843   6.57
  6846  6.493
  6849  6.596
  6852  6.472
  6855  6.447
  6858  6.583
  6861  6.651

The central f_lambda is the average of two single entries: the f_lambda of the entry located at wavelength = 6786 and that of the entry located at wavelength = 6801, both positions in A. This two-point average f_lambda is 7.14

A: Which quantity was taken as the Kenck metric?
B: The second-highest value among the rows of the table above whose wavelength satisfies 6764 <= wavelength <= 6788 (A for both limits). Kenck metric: 7.138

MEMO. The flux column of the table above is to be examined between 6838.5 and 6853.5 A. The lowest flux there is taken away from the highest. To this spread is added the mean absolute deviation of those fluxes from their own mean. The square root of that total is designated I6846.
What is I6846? 0.84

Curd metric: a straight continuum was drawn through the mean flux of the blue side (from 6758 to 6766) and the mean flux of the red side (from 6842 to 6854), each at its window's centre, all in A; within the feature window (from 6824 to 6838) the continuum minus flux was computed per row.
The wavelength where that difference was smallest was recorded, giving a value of 6828 A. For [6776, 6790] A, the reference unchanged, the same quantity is 6780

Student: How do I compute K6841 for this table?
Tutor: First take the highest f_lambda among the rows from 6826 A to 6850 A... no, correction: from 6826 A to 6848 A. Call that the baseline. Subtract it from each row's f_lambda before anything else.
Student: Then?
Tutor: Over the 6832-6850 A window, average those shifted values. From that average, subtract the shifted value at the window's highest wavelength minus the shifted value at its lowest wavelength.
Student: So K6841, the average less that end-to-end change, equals -0.4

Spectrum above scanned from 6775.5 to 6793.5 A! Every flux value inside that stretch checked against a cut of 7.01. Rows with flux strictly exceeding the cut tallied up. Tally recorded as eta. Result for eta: 1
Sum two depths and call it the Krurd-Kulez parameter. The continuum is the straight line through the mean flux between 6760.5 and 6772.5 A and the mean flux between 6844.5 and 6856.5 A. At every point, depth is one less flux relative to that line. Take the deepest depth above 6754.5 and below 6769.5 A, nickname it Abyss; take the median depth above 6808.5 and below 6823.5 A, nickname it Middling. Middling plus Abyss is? 0.041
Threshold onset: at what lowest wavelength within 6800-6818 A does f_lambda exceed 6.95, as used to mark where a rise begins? 6801 A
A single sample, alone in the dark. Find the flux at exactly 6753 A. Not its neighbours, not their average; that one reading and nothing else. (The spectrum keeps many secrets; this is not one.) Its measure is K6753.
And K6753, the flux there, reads 7.083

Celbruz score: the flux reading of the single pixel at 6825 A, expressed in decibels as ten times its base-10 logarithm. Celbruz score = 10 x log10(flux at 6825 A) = 8.37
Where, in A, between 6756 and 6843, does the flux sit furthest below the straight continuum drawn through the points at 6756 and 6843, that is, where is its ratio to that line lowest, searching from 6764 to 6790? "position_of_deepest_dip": 6777 A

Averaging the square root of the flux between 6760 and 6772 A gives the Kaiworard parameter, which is 2.67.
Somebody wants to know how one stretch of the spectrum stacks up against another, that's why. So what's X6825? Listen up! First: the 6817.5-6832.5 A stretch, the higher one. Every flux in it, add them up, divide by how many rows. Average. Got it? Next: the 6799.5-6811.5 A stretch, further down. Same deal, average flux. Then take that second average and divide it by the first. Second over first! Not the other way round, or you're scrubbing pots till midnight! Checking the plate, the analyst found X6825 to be 1.011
